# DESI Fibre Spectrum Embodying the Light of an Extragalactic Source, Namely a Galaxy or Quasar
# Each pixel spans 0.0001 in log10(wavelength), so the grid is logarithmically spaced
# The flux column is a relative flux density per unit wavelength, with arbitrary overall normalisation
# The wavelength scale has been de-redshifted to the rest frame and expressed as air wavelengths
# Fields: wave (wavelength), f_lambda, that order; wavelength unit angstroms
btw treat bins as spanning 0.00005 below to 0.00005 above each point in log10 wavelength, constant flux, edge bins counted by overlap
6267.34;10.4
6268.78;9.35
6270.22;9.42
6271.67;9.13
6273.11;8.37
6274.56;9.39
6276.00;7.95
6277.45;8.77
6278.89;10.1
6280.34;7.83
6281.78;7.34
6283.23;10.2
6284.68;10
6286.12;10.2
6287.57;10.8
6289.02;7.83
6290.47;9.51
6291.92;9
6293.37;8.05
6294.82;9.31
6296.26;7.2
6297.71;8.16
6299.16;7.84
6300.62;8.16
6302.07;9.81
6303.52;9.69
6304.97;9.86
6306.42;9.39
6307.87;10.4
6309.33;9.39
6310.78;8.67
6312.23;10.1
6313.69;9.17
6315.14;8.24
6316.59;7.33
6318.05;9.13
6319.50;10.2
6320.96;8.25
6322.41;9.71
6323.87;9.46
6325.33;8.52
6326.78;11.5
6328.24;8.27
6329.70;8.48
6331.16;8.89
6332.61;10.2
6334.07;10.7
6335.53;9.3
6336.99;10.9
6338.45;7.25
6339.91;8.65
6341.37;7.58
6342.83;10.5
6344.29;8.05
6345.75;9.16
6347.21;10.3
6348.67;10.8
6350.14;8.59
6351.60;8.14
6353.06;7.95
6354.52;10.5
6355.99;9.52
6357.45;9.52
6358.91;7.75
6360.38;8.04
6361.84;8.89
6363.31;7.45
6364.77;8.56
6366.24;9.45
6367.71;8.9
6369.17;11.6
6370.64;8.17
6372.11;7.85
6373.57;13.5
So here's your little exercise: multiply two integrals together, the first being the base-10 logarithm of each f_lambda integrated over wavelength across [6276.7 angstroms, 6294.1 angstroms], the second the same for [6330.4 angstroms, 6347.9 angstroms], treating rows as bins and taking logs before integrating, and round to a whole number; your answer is 281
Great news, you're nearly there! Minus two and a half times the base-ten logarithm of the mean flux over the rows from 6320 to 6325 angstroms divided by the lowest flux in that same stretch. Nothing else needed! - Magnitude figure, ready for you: -0.11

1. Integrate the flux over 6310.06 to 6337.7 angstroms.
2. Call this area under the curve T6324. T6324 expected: 258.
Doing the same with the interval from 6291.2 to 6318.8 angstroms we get 245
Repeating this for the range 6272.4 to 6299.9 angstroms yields 243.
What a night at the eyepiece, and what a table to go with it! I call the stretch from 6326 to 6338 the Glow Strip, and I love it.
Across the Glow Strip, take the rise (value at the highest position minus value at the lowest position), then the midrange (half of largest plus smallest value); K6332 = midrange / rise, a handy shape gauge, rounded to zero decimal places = -16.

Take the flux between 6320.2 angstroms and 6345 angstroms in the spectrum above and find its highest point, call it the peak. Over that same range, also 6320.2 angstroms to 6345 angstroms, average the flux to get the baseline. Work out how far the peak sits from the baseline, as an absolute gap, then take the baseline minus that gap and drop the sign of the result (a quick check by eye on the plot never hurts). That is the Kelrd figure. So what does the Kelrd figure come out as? 6.88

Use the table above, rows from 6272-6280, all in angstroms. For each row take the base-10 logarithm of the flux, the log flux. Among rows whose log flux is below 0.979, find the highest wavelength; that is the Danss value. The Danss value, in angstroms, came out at 6277.45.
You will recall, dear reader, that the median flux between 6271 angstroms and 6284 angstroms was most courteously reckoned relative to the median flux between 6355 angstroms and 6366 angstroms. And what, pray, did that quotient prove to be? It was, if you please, 1.025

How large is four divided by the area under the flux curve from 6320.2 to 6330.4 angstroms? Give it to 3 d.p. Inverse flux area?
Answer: 0.043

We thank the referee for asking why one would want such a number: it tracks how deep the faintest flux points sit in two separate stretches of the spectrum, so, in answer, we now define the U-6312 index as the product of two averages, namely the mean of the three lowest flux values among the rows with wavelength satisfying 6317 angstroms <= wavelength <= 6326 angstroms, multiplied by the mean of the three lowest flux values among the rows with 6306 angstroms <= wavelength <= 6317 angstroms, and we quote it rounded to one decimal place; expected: 69.8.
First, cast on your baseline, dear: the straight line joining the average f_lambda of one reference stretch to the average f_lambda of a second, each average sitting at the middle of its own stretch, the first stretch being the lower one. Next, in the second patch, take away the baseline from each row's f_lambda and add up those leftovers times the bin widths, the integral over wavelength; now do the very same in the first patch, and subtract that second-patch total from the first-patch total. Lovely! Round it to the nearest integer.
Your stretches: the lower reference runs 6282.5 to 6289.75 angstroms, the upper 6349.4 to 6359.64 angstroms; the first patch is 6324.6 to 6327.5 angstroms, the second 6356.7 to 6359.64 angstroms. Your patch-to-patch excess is 3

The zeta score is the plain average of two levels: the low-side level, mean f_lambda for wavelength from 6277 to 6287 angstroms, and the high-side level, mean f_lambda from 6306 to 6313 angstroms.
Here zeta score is 9.4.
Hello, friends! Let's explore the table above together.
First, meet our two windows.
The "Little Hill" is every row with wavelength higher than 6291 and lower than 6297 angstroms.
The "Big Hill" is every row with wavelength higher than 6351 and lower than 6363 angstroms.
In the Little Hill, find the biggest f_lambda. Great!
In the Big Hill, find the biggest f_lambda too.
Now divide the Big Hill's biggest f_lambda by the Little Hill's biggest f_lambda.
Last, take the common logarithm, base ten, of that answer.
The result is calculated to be 0.052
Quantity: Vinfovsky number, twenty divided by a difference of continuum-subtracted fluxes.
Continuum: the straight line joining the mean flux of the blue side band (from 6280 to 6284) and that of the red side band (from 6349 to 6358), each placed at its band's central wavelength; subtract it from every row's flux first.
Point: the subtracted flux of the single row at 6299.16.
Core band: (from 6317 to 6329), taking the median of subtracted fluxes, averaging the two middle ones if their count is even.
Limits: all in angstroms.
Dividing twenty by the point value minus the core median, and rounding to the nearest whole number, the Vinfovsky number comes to -16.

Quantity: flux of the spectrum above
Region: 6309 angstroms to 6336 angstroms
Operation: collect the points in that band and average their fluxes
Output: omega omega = 9.2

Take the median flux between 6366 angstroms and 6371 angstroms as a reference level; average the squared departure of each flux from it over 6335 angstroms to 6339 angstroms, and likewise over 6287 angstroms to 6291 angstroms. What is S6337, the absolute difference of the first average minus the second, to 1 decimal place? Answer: 0.7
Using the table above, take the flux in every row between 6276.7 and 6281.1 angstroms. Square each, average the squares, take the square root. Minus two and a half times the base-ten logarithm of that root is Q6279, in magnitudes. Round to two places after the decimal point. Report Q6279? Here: -2.38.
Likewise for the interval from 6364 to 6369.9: -2.47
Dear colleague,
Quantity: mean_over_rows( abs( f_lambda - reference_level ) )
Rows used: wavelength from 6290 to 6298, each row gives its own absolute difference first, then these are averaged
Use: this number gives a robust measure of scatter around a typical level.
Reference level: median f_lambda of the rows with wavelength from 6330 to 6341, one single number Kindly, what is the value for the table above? 0.84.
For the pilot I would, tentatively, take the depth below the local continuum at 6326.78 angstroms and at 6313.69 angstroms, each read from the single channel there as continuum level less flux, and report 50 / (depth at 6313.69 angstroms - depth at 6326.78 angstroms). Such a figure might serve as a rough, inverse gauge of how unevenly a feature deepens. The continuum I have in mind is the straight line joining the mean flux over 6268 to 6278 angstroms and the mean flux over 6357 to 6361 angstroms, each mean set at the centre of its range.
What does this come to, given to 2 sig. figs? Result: 21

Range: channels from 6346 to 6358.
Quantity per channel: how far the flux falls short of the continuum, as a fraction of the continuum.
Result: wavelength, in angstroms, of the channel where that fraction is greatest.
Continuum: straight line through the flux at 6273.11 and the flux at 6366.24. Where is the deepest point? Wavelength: 6353.06 angstroms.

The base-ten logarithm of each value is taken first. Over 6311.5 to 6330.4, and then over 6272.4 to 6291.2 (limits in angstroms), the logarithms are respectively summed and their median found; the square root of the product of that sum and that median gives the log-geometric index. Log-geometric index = 3.48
